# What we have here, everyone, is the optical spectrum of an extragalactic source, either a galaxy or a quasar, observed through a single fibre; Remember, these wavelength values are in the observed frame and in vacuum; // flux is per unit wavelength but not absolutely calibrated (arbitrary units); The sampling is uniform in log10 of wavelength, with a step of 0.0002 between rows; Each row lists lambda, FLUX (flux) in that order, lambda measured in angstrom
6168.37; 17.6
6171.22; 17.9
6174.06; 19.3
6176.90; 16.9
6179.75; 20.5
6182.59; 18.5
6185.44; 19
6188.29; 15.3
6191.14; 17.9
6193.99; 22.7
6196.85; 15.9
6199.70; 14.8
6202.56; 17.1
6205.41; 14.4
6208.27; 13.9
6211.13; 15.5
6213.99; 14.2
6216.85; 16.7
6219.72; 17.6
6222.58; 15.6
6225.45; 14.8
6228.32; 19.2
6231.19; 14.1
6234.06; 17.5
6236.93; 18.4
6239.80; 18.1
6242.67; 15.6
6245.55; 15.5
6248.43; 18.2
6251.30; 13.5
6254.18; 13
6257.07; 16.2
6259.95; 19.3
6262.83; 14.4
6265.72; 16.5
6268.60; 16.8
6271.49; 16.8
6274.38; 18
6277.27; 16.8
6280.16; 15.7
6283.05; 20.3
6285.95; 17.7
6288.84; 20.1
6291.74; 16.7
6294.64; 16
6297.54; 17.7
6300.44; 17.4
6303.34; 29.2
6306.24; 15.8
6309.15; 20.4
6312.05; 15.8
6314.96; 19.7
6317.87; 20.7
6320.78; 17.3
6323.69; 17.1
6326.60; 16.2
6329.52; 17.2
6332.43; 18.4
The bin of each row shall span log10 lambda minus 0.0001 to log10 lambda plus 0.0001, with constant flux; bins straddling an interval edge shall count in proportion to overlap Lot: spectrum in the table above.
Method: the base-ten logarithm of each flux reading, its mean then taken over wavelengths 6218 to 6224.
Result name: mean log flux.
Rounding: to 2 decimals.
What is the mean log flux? 1.22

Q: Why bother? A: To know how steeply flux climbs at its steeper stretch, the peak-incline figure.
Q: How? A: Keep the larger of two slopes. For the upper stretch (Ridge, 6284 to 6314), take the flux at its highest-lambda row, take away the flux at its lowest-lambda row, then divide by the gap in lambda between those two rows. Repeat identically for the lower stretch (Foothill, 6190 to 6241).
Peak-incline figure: 0.004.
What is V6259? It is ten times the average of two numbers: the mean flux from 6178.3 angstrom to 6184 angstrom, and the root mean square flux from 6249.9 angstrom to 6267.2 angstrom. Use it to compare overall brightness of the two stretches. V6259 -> 176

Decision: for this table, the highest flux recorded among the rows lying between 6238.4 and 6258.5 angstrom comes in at 18.2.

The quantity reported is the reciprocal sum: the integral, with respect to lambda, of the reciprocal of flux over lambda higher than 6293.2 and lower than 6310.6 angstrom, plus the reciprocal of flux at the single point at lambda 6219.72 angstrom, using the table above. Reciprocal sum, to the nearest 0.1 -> 1.0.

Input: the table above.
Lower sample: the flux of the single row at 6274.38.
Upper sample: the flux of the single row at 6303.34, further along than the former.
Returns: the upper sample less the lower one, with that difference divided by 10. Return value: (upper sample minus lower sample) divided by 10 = 1.1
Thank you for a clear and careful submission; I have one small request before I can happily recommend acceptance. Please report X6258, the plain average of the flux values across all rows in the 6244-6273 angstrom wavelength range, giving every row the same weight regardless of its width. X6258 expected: 16.0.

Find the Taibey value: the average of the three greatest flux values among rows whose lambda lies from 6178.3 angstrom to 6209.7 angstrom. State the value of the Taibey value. 20.7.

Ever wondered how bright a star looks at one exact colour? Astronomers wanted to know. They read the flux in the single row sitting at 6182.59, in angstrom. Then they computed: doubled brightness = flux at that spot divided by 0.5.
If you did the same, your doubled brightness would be 37.0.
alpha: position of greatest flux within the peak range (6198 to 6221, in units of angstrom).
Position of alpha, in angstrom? 6219.72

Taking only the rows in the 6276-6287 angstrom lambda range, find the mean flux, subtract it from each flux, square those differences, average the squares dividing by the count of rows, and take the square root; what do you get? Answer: 1.70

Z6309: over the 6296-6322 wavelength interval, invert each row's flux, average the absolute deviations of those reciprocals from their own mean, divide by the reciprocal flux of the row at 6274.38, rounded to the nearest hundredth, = 0.13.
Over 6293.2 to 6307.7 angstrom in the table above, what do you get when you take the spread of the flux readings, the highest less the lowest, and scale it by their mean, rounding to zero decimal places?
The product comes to 258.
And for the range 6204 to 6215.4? 23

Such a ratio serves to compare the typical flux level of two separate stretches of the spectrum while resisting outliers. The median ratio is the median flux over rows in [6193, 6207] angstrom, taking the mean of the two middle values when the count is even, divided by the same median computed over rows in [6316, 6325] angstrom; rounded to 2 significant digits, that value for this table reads 0.92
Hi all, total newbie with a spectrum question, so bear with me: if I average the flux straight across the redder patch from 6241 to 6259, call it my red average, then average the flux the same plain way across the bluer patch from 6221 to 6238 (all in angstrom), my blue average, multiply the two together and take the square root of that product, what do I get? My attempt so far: 16.0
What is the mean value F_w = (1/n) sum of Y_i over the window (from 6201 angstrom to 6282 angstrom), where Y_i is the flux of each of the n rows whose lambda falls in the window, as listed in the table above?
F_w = 16.2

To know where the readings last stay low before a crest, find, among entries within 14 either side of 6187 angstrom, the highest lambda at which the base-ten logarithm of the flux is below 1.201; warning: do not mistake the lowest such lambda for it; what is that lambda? 6199.70 angstrom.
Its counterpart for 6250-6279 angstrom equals 6262.83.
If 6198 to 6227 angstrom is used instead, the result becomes 6225.45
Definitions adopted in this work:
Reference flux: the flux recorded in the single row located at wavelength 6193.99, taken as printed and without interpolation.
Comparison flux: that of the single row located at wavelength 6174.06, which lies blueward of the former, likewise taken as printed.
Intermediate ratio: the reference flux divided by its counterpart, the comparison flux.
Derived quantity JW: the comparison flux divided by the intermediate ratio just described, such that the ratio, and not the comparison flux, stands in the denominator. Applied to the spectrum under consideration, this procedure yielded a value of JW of 16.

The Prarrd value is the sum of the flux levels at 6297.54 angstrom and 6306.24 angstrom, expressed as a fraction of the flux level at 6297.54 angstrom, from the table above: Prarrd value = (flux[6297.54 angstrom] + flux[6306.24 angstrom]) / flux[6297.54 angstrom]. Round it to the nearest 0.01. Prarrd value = 1.89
